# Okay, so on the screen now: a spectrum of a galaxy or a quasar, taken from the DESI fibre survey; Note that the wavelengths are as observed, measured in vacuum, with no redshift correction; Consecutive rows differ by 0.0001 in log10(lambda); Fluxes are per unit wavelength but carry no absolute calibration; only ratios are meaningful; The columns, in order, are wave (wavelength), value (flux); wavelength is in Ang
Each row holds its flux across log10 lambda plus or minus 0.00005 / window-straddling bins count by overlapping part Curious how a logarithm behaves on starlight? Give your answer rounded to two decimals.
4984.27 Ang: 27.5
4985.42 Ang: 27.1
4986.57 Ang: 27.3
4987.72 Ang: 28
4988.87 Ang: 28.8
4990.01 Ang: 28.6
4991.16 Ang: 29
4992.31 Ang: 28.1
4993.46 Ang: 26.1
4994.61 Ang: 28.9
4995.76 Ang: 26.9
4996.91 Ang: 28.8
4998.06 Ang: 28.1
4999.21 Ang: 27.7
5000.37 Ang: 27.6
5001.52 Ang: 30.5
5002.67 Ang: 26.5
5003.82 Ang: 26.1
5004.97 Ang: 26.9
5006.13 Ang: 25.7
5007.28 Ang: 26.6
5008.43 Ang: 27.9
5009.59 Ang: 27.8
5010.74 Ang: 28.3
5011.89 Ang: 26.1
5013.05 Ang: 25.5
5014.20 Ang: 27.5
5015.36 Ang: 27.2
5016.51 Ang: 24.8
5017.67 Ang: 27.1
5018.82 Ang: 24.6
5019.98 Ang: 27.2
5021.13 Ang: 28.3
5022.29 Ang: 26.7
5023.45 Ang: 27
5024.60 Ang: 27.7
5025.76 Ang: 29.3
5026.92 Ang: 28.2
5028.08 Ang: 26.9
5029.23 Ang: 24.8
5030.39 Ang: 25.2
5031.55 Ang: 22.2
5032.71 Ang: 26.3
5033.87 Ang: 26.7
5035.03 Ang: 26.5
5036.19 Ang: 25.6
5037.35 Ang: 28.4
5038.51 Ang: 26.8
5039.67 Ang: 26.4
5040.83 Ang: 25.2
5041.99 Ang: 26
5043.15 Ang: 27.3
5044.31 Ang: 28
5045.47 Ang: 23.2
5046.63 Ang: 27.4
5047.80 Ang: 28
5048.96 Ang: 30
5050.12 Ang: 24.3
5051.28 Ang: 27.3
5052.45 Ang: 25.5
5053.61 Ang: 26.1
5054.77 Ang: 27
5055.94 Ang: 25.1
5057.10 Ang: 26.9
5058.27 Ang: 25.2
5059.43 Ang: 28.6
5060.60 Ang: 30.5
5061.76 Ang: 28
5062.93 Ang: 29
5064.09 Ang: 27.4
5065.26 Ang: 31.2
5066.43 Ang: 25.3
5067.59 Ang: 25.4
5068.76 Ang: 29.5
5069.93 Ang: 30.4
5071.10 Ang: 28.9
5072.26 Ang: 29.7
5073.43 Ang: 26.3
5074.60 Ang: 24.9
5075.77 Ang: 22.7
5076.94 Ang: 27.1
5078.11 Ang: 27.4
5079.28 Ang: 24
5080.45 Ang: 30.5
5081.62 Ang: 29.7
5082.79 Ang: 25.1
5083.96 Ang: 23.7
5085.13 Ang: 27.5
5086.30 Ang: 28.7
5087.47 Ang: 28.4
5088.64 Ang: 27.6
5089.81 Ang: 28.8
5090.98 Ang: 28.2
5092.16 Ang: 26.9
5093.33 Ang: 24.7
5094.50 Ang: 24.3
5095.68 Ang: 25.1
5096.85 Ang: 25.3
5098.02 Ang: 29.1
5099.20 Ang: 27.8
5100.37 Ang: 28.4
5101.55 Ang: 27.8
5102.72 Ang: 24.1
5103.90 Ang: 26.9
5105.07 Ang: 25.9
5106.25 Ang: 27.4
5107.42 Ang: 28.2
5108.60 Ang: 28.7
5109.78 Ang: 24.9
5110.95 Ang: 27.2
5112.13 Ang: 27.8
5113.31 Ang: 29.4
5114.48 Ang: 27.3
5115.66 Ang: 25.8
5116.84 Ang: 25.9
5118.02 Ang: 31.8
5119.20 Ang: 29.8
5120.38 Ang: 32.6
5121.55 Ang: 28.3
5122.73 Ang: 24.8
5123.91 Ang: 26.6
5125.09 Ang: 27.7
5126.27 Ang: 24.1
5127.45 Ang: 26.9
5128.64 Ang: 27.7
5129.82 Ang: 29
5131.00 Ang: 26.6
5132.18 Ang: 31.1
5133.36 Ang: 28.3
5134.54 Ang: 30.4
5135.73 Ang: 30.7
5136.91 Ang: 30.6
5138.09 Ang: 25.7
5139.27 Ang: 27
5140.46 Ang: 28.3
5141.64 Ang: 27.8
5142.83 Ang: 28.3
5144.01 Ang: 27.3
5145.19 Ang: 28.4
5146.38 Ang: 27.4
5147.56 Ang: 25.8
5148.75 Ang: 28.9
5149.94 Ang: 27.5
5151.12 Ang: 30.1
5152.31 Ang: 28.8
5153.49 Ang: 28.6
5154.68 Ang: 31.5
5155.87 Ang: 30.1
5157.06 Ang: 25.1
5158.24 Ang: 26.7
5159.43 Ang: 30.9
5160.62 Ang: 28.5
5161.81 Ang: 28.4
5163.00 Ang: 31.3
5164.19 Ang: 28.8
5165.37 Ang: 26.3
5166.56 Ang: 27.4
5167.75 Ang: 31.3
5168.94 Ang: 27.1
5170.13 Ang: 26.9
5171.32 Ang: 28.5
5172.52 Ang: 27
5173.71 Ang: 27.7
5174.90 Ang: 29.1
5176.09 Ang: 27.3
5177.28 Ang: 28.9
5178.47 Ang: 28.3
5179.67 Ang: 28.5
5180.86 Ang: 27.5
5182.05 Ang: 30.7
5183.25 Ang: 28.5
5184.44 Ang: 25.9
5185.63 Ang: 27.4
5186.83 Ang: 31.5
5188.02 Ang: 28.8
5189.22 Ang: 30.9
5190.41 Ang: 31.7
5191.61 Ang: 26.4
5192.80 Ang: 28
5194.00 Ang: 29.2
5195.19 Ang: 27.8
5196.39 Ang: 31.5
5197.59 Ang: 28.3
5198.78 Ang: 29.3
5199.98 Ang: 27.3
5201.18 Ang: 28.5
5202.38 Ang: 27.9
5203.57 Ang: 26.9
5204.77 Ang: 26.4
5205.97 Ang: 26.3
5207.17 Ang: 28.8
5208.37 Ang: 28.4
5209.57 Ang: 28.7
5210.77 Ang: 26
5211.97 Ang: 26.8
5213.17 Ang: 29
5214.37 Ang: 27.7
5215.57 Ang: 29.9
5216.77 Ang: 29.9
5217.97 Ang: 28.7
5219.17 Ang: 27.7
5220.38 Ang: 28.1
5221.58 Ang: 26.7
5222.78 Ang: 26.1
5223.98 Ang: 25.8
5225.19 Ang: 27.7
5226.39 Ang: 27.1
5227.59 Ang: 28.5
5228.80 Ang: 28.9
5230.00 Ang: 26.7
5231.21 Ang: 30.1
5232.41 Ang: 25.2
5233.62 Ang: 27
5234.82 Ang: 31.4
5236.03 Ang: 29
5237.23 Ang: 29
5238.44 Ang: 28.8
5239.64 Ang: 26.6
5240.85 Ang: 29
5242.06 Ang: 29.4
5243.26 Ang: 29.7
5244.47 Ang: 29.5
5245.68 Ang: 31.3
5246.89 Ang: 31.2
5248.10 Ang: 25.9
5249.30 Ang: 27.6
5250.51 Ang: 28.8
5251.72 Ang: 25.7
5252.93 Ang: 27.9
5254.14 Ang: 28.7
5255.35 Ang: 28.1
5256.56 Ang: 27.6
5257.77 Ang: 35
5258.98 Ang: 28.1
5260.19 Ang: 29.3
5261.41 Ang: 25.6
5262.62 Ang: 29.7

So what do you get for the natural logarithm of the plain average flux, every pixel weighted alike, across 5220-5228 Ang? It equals 3.30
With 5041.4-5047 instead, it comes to 3.27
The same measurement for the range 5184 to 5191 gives 3.38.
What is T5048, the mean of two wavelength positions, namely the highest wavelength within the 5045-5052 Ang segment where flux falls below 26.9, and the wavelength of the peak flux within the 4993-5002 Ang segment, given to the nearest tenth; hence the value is 5025.8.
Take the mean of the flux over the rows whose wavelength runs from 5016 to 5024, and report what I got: 26.5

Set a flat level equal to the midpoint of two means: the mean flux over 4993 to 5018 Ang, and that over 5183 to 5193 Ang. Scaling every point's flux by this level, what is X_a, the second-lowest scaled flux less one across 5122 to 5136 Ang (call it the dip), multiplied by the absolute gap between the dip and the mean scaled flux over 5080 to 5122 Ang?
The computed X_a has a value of -0.13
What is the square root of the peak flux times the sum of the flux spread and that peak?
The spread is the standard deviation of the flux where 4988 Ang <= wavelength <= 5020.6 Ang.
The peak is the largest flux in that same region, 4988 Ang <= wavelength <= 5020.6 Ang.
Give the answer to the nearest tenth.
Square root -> 31.2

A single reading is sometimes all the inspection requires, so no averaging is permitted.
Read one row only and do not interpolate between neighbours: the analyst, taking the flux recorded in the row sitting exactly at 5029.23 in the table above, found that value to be 24.8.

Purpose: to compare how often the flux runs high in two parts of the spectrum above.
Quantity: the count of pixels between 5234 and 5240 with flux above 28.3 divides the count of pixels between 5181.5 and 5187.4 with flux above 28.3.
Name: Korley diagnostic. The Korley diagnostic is 0.75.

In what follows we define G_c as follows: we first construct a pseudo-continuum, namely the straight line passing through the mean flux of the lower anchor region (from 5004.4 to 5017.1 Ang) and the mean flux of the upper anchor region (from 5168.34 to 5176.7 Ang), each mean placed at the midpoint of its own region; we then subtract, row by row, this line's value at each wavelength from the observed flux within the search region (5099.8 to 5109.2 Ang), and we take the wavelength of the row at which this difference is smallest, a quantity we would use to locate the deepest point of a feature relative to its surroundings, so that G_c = 5102.72 Ang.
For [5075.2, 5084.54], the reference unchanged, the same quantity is 5075.77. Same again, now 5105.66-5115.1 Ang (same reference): 5109.78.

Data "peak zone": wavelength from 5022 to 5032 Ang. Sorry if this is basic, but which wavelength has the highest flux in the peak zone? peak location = 5025.76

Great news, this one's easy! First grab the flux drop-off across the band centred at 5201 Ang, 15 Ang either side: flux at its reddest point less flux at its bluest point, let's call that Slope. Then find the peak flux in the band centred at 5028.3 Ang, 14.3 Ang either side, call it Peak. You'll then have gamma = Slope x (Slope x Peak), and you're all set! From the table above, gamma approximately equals 75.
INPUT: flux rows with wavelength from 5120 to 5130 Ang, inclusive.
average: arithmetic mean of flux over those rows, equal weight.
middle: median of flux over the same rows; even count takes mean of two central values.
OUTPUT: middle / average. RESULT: 1.01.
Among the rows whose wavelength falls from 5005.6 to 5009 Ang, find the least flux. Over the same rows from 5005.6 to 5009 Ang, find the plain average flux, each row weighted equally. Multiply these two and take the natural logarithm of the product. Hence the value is 6.53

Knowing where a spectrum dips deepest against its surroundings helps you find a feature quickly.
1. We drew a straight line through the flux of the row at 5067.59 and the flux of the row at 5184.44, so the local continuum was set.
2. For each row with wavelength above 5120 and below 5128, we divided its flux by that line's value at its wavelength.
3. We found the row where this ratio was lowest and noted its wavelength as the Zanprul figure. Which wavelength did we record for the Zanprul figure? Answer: 5126.27 Ang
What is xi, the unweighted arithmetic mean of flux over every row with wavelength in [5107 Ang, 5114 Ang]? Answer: 27.7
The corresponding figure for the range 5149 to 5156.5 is 29.4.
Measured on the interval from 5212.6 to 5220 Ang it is 28.8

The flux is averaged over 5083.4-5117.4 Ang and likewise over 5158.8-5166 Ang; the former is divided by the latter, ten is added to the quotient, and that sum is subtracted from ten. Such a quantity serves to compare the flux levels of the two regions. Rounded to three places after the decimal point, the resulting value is -0.929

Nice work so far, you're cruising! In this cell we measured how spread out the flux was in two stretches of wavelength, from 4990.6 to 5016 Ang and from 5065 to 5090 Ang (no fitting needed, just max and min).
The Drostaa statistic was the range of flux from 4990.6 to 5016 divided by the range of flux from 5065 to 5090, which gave 0.59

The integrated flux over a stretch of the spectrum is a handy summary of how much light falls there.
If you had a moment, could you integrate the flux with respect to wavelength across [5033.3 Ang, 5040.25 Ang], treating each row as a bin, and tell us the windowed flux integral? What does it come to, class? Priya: 186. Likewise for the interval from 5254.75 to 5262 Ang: 210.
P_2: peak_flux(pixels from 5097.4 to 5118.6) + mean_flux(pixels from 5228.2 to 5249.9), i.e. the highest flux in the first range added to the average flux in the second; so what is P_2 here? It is 60.5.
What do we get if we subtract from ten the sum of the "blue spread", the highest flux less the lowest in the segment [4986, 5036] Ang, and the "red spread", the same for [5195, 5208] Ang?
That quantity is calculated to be -3.5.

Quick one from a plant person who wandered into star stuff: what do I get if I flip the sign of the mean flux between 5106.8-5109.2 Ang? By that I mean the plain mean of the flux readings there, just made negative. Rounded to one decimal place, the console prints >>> -28.4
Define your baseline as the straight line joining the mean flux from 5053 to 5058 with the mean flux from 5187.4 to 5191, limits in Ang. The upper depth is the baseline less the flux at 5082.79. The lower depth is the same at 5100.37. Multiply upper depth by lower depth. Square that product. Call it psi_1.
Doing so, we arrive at 2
